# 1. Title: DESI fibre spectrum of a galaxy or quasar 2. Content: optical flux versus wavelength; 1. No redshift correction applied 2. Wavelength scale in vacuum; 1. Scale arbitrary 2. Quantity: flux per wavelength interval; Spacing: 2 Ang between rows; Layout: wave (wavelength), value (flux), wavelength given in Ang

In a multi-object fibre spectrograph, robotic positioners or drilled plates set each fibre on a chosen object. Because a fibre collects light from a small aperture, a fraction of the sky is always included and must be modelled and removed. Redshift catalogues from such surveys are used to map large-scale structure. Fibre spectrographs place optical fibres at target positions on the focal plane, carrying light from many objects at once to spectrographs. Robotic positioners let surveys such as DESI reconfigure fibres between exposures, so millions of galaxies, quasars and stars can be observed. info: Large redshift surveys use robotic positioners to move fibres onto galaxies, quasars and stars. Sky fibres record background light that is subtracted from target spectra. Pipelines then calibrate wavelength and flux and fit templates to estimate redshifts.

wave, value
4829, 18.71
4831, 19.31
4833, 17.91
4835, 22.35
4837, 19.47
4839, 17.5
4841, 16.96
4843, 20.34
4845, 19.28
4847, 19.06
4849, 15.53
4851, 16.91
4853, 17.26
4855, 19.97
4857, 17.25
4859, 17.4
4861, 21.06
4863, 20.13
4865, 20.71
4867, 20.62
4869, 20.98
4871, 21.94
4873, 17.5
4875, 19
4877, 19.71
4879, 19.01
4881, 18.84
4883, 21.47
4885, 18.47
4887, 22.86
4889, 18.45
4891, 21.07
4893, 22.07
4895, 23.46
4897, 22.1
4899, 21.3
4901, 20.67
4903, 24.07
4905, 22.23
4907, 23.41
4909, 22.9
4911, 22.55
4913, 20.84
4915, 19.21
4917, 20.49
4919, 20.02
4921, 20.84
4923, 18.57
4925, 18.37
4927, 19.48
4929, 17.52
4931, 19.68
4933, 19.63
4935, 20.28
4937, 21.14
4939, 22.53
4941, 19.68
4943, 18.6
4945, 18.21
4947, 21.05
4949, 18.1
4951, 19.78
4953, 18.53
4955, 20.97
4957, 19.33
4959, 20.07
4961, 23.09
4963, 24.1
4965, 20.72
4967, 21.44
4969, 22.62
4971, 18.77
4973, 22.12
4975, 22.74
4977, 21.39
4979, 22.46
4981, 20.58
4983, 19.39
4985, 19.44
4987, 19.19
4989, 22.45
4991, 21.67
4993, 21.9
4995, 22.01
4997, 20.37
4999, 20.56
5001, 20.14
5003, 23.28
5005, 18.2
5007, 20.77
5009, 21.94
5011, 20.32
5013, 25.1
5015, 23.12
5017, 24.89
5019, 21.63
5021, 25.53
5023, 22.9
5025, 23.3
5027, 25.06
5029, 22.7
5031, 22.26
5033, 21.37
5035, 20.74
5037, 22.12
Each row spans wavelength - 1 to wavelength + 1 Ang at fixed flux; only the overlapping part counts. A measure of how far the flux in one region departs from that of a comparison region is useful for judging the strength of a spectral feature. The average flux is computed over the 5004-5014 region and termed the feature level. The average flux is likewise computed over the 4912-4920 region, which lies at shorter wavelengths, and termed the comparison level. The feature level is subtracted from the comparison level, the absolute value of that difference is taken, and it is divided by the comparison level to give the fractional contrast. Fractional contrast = 0.06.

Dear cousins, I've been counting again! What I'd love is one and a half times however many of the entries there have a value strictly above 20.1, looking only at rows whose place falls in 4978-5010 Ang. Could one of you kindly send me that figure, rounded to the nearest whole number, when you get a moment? 18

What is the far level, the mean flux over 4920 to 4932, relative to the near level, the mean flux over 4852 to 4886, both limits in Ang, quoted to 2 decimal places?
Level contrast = 0.98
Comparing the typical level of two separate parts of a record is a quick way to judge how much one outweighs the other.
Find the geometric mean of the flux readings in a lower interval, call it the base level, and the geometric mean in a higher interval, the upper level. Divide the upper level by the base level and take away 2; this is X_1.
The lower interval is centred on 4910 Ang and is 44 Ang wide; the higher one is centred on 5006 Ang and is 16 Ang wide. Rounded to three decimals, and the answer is -0.981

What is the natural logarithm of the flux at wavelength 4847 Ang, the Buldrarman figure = 2.95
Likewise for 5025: 3.15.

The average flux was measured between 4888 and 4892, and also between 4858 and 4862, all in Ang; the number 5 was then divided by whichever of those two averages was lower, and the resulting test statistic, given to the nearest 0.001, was 0.260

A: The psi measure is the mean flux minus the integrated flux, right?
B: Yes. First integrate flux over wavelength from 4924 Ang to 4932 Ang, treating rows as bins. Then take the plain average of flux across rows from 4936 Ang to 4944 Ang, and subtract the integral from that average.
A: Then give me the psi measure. -130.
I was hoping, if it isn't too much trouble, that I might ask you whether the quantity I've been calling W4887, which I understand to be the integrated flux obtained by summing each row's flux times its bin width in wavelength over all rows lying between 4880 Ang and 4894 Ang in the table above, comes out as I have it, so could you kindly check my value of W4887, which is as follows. 286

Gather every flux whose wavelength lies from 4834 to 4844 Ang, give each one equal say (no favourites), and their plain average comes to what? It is 19.3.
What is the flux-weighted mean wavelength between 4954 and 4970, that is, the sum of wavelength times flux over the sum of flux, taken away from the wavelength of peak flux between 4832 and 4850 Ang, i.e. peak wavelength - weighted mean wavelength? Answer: -127.1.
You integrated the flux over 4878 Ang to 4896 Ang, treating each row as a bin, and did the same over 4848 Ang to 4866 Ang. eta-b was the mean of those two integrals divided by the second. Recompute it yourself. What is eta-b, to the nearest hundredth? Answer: 1.06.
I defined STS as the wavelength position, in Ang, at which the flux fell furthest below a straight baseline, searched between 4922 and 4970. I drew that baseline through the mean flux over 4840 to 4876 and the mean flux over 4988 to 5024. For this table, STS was 4929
